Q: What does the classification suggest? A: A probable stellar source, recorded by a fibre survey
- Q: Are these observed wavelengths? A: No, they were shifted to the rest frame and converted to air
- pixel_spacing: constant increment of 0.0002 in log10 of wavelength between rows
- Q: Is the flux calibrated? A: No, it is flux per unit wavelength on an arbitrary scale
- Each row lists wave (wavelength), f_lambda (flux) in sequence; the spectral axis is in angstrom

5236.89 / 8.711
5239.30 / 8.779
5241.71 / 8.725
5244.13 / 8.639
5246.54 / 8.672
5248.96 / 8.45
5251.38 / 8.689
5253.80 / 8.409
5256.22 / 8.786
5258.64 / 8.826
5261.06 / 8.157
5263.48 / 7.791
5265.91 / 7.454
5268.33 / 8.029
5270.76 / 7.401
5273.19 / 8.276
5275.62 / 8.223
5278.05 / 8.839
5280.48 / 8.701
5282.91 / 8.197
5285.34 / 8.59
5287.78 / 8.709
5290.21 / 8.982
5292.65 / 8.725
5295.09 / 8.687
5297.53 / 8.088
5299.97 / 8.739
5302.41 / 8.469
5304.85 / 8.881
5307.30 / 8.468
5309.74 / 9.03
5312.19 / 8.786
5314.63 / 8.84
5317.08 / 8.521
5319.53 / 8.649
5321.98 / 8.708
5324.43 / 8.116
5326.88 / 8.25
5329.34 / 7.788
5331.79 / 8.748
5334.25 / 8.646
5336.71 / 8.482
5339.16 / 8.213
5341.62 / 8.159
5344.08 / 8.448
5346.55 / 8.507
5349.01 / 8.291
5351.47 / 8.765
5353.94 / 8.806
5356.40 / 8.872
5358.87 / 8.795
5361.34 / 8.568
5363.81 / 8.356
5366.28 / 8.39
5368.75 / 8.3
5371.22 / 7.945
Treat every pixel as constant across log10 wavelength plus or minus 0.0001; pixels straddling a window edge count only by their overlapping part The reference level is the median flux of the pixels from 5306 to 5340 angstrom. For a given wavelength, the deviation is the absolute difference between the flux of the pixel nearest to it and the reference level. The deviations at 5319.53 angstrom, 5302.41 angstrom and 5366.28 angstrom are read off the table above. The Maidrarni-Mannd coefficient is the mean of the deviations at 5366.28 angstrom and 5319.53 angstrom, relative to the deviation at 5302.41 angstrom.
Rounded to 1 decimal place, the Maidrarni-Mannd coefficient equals 1.1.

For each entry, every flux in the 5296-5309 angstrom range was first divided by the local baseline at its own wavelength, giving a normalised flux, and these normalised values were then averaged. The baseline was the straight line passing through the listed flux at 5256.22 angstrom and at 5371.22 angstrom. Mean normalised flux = 1.01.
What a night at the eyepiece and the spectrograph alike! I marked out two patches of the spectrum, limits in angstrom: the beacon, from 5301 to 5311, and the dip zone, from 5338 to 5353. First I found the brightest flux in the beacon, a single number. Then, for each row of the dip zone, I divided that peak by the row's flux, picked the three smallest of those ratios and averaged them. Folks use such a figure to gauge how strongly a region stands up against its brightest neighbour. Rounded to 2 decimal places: 1.05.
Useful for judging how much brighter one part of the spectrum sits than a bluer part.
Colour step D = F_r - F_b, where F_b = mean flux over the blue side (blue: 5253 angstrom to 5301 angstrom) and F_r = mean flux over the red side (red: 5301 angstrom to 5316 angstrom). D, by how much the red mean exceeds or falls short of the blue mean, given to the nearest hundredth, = 0.37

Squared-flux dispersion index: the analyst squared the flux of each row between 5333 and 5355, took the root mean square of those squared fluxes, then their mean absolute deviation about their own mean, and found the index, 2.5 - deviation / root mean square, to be 2.46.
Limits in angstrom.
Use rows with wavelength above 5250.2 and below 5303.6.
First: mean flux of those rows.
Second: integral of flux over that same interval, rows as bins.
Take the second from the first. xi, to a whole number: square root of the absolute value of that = 21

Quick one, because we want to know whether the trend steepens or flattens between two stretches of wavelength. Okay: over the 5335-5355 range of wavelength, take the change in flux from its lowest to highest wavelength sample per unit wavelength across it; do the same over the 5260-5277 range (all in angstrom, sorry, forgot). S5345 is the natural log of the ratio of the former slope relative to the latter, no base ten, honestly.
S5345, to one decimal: 1.4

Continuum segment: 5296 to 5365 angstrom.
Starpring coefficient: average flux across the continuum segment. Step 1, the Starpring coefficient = 8.54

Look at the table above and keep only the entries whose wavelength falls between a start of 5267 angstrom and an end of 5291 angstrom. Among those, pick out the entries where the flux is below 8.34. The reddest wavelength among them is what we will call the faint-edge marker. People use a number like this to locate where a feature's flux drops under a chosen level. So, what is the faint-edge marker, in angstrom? 5282.91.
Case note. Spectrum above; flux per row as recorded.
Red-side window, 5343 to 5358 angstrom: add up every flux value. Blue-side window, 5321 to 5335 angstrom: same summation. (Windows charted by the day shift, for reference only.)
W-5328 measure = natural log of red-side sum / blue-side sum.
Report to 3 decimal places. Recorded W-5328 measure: 0.028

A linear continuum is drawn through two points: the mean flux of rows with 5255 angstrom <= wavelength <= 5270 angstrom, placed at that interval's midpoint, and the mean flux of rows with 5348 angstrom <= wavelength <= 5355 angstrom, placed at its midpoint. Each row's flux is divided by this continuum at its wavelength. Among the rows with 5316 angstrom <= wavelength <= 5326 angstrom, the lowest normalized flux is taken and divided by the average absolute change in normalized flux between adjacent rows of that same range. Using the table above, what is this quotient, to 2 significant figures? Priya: 32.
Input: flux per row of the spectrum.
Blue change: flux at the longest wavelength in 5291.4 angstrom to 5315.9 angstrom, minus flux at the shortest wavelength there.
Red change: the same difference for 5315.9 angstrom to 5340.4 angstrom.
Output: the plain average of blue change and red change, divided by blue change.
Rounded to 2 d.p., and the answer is -0.84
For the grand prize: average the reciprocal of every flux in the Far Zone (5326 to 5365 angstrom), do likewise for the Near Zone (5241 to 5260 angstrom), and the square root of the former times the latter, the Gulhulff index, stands 0.117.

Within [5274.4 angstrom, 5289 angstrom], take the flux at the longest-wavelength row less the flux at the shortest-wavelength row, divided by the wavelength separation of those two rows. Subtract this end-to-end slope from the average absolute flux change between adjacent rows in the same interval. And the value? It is 0.31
